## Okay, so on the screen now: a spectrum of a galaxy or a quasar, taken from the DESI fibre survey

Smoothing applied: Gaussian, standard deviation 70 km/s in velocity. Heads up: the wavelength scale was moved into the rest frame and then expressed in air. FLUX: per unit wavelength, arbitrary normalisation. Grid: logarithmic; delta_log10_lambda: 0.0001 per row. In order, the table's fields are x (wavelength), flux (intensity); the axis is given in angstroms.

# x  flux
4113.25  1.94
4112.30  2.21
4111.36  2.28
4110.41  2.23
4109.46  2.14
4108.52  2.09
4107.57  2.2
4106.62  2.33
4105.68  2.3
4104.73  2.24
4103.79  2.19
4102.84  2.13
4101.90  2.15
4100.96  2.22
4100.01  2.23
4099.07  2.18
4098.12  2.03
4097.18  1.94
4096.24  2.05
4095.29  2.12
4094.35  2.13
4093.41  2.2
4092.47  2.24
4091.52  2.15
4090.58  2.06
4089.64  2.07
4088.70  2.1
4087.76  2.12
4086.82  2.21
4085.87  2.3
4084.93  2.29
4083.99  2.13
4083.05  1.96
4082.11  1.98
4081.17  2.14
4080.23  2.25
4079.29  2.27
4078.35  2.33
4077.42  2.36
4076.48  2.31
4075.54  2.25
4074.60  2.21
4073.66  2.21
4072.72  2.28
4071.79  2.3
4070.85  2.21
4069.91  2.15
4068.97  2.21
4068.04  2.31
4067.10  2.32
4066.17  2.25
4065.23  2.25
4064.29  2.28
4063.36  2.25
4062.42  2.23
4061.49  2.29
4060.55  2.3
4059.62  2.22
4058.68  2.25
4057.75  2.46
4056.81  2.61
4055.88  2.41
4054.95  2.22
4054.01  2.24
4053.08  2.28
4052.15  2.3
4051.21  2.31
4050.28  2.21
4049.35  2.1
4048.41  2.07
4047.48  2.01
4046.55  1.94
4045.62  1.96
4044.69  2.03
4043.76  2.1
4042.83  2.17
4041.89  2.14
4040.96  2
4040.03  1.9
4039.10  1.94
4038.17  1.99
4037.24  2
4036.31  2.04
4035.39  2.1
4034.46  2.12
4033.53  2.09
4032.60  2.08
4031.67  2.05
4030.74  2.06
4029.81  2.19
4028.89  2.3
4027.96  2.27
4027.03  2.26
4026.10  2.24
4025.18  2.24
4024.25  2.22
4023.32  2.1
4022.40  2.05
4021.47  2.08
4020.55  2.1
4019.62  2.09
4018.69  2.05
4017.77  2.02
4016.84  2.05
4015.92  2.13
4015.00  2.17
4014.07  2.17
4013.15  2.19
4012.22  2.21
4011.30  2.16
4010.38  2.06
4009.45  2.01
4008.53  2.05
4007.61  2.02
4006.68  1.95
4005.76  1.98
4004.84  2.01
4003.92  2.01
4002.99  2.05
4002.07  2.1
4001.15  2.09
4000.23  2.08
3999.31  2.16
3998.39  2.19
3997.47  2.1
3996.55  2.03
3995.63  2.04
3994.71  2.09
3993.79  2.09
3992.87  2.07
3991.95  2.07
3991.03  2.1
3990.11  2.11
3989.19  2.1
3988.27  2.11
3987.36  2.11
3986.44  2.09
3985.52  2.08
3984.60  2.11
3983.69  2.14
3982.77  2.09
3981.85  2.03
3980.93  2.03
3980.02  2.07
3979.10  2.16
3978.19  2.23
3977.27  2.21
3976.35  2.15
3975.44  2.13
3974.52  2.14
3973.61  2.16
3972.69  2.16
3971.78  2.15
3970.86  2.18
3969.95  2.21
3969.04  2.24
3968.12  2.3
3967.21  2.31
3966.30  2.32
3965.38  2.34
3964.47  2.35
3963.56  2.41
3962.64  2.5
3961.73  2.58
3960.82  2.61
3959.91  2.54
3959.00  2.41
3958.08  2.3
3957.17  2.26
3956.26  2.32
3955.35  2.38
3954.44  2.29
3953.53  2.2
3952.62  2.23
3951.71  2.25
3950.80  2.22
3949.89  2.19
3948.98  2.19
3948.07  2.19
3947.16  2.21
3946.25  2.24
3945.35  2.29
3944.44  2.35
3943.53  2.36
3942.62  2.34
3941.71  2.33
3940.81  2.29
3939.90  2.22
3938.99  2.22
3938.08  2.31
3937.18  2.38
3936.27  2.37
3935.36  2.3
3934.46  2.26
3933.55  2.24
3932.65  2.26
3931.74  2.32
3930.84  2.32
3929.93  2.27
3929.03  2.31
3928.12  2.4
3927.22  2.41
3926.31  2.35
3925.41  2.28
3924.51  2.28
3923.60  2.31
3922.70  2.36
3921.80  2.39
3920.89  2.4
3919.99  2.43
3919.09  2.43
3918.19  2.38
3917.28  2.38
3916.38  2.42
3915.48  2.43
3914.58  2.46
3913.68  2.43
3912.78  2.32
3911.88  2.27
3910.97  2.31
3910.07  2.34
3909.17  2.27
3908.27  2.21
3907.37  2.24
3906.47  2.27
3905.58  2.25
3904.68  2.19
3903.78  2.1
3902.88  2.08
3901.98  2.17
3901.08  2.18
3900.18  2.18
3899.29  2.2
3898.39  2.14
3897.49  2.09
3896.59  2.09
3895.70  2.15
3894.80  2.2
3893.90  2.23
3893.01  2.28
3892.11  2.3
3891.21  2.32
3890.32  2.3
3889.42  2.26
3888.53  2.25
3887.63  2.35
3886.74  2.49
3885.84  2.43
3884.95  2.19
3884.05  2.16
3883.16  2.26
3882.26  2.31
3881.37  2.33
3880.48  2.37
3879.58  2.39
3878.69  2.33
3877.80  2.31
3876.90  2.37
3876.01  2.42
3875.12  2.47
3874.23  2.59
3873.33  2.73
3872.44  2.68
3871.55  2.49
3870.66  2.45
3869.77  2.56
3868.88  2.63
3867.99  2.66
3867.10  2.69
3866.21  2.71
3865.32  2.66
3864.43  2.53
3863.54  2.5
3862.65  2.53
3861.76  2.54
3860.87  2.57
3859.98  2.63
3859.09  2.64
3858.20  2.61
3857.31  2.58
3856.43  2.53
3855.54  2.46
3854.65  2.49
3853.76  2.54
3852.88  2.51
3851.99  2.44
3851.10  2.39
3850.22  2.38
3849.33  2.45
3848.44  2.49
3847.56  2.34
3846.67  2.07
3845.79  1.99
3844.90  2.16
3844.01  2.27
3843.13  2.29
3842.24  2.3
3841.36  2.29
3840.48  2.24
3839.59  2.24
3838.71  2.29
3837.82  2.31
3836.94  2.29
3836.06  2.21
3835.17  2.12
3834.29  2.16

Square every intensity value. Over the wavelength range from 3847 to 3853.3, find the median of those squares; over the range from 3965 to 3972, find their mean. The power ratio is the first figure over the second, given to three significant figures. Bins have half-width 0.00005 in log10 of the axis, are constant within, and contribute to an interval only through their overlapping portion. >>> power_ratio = 1.17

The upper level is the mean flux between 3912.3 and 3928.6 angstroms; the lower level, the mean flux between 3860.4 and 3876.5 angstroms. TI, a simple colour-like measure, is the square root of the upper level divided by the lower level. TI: 0.96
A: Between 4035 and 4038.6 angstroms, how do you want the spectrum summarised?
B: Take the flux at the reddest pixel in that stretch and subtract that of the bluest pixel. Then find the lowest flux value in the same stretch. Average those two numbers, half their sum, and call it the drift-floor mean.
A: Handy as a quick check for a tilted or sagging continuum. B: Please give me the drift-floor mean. 0.94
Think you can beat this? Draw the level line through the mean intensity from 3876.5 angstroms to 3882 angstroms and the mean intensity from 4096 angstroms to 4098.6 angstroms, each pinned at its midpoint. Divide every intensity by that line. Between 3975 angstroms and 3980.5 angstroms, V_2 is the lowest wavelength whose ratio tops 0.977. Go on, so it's 3976.35 angstroms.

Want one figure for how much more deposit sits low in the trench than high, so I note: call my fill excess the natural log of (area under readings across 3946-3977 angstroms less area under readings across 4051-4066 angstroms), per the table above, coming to 3.59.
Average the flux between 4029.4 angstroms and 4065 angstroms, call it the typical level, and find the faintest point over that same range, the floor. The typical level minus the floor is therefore 0.26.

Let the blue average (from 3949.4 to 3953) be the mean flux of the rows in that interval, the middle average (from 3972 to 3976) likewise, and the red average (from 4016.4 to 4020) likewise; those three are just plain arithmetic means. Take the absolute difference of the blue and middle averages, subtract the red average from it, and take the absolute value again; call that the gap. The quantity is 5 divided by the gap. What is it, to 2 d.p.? 2.53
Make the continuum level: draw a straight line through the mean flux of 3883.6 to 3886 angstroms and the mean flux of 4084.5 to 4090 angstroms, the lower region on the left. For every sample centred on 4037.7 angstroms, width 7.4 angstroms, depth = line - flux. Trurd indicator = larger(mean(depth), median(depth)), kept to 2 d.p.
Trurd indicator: 0.20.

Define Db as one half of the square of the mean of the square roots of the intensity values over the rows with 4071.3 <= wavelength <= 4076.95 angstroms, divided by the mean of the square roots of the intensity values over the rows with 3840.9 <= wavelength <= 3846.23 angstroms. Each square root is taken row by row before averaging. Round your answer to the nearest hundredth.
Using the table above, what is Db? 0.76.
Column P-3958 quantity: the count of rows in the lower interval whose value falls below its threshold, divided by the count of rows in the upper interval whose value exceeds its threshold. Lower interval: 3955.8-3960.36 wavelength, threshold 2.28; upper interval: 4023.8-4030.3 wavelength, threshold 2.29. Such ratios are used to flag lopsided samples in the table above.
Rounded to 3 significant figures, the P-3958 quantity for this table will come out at 1.00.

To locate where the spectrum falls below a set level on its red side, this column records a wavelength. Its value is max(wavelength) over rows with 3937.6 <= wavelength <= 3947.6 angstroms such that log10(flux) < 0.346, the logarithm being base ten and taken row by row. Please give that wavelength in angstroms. 3947.16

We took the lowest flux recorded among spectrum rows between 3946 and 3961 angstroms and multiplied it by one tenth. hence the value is 0.219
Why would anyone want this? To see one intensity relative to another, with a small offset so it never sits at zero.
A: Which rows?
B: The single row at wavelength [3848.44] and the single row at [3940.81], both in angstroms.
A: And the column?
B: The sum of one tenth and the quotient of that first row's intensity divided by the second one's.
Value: 1.19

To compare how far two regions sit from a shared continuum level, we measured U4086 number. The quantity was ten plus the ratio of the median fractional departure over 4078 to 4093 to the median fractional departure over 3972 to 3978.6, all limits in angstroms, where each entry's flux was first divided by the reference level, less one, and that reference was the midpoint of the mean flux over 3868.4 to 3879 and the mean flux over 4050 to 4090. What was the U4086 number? 11.1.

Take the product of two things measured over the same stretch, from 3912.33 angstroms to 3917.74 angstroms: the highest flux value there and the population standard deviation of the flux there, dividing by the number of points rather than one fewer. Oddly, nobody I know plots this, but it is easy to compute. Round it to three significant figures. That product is 0.112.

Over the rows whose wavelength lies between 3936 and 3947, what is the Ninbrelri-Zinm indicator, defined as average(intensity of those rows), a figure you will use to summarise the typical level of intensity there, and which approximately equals 2.3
